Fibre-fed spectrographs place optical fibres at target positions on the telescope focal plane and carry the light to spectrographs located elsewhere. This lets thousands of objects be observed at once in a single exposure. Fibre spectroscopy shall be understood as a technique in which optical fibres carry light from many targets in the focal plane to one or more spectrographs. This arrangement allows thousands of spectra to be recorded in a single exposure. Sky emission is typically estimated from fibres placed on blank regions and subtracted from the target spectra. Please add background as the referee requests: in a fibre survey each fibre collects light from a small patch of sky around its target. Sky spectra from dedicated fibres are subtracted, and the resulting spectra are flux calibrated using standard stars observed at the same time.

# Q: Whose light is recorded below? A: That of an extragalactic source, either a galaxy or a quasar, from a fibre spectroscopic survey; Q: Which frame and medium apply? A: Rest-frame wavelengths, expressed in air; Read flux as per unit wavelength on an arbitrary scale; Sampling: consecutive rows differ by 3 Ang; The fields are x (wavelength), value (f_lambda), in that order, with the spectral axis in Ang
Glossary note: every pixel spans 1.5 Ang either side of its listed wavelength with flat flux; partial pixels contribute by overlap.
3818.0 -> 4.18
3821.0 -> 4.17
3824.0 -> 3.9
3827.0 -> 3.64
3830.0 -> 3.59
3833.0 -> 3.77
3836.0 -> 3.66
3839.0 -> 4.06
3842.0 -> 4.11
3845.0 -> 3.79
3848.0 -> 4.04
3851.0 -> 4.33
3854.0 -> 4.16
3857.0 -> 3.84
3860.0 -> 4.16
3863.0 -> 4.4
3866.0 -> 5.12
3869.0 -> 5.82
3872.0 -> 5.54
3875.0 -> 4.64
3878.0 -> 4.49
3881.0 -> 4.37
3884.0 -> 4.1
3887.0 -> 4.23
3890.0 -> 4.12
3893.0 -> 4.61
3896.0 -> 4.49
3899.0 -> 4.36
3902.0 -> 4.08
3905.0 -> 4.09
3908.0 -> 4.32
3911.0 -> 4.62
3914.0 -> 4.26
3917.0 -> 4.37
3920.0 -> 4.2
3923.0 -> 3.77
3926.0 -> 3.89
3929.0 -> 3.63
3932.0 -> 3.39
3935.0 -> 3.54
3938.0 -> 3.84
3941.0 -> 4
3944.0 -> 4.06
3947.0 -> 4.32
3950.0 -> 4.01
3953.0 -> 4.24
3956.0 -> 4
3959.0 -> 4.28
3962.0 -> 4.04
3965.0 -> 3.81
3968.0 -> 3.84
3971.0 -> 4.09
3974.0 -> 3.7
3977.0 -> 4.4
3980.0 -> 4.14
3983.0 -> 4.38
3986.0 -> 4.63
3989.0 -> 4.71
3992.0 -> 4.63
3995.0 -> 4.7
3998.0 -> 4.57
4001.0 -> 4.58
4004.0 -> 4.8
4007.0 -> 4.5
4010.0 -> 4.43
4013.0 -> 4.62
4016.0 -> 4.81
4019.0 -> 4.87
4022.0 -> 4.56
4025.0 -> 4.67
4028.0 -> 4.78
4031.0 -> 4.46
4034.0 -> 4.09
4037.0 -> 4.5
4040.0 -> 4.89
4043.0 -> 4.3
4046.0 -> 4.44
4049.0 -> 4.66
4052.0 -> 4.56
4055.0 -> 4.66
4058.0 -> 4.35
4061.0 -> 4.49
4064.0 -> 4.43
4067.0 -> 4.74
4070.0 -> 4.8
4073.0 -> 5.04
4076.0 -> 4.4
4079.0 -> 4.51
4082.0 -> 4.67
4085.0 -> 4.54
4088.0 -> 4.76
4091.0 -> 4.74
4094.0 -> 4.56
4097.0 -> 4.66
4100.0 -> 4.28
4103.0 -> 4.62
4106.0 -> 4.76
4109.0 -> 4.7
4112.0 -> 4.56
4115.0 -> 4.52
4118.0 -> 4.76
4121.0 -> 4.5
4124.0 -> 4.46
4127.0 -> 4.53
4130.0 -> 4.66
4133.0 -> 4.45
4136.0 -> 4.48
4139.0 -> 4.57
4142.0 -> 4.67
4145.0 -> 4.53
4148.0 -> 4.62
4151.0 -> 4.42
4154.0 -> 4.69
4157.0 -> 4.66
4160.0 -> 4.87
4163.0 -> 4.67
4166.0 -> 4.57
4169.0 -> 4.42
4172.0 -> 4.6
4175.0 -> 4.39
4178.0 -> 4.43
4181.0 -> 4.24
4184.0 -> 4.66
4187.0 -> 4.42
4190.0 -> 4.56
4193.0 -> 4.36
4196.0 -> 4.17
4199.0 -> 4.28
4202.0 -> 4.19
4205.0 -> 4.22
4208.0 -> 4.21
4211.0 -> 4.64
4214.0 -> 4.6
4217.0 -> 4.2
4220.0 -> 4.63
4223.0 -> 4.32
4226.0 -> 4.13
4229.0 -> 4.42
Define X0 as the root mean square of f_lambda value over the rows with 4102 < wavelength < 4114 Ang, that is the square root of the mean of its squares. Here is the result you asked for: 4.66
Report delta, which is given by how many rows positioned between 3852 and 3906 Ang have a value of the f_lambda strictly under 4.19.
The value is 7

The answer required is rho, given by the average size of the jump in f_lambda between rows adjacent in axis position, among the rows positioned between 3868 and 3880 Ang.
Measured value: 0.44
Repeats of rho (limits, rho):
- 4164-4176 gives 0.18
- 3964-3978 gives 0.34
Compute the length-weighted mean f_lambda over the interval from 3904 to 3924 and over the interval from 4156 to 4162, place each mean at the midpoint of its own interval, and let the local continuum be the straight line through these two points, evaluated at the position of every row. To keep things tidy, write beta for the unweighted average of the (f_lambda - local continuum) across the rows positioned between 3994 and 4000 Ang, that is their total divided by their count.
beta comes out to 0.21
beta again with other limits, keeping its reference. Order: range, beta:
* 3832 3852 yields -0.13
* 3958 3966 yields -0.31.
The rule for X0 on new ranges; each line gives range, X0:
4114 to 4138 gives 4.55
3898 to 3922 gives 4.29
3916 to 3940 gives 3.84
